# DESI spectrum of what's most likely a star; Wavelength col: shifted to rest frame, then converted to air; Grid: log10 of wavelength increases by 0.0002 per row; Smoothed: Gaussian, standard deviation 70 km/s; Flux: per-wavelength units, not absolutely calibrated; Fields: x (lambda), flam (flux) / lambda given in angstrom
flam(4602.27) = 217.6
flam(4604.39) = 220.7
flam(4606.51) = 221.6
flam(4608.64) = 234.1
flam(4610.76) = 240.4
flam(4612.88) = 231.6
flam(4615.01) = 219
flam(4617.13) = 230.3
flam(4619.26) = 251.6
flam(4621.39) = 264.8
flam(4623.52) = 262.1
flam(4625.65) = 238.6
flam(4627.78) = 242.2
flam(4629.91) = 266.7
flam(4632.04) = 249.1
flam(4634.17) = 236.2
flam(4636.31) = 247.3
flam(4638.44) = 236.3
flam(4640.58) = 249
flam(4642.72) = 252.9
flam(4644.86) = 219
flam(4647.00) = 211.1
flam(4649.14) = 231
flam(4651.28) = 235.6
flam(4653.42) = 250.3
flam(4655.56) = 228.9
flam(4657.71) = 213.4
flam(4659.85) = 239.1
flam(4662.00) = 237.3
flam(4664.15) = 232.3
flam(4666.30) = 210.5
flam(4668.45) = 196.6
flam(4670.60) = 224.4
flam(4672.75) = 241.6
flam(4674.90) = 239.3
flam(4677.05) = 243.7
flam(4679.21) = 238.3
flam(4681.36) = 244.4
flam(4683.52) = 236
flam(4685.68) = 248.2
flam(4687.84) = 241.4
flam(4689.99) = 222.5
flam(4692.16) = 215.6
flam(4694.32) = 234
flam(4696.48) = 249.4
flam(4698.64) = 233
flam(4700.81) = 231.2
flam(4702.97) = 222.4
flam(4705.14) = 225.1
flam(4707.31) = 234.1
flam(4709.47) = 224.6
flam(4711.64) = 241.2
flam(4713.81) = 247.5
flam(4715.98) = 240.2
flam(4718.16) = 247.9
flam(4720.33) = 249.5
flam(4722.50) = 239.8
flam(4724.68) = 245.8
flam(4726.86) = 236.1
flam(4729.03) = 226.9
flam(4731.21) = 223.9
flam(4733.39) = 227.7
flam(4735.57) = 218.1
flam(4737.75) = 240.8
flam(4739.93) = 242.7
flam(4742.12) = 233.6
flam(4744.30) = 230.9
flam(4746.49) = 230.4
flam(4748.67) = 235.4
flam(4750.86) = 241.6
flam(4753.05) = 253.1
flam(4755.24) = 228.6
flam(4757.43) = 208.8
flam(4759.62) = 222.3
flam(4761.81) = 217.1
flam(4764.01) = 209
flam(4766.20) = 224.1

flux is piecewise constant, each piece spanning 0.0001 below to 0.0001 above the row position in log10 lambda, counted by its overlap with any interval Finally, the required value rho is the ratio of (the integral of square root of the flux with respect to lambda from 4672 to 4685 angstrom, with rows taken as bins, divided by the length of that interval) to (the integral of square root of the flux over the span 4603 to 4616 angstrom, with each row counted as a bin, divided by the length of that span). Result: 1.029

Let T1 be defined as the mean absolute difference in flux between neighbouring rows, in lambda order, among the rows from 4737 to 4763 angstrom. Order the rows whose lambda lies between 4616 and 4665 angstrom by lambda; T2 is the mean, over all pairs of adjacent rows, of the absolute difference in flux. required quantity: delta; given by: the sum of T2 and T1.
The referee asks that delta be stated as 23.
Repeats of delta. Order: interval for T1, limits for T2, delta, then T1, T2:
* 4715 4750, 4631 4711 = 19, 7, 12.1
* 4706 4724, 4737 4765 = 17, 8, 9.0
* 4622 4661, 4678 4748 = 24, 16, 8.7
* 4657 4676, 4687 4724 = 24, 14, 9.8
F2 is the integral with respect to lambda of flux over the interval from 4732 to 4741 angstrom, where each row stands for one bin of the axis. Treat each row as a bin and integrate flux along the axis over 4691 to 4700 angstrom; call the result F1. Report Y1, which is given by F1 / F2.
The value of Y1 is 1.00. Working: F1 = 2094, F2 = 2089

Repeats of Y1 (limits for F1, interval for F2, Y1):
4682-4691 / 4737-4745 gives 1.13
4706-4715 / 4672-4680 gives 1.11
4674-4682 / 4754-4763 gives 0.98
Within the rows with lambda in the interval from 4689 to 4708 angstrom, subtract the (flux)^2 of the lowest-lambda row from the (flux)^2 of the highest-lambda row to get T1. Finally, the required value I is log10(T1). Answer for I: 3.72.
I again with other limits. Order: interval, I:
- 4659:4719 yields 3.63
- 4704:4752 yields 3.89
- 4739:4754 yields 3.71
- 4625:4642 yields 3.71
